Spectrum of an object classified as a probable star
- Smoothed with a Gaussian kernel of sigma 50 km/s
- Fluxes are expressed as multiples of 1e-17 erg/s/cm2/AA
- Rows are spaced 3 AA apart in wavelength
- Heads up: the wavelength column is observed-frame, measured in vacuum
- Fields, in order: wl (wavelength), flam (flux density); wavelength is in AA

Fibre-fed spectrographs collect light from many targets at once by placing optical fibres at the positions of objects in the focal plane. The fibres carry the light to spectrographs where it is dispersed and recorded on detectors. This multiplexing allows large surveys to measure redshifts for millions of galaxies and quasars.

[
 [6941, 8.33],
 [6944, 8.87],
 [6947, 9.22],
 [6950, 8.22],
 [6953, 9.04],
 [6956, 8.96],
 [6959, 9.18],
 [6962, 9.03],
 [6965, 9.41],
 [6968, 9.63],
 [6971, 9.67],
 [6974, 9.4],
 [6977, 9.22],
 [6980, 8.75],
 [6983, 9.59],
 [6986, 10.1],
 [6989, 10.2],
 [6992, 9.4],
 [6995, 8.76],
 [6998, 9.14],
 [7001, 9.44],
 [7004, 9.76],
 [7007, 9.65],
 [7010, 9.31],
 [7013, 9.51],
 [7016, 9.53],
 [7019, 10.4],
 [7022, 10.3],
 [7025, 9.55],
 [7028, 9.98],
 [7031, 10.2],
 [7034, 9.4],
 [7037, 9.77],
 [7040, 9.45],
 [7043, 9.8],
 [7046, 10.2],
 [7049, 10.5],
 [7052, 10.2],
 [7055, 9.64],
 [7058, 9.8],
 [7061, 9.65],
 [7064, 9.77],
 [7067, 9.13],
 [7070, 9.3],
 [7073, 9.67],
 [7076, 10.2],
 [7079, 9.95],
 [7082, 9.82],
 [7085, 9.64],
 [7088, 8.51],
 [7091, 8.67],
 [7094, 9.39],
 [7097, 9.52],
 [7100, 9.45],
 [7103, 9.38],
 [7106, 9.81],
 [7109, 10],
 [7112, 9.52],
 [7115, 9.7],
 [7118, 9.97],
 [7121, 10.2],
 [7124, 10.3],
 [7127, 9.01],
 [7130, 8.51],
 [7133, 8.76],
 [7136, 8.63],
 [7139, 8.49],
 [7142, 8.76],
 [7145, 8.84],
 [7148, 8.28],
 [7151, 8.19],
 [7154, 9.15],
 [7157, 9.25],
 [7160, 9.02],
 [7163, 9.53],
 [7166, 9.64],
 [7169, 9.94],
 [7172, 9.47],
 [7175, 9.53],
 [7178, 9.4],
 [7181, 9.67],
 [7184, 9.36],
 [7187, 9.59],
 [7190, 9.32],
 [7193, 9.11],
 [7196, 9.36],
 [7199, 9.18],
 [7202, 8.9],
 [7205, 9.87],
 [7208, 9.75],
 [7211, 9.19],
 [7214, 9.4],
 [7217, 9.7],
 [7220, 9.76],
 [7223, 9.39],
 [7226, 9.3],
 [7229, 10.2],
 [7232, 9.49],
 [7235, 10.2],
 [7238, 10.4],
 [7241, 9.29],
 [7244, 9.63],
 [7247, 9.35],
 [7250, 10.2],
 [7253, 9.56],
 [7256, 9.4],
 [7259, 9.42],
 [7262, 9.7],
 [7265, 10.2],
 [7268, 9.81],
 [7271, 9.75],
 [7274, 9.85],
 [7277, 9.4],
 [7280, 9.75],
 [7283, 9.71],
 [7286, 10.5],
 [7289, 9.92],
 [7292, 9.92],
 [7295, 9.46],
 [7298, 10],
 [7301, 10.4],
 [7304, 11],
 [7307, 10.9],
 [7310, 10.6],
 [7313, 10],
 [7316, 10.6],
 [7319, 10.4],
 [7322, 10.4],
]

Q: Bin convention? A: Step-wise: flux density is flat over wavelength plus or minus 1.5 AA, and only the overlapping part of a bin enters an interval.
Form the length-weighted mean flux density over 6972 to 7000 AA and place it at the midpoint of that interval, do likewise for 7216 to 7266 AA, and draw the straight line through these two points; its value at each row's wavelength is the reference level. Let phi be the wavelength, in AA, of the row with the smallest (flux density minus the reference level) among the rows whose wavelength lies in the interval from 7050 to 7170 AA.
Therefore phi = 7151 AA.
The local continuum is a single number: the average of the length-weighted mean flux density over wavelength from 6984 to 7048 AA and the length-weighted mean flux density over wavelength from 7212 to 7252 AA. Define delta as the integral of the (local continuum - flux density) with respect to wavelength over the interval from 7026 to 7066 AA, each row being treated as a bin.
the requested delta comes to -6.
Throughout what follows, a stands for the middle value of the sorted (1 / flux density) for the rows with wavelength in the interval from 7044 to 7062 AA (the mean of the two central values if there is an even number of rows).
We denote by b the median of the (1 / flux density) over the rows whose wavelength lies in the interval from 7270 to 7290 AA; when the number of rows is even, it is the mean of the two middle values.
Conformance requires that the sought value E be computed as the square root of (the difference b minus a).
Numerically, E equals 0.050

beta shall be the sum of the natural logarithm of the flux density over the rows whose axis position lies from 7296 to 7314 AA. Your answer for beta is 14.1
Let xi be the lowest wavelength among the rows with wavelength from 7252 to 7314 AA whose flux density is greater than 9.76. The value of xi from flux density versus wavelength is 7265 AA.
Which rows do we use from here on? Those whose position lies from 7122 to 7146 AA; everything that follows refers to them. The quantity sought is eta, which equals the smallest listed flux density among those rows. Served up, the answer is 8.49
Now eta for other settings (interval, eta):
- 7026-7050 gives 9.4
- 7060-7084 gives 9.13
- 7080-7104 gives 8.51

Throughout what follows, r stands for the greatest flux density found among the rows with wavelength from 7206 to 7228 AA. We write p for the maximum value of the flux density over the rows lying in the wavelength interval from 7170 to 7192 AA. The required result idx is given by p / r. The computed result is 0.99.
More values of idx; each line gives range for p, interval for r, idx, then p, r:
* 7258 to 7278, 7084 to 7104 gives 1.06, 10.2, 9.64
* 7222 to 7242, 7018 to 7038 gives 1.00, 10.4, 10.4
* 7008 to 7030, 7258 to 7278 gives 1.02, 10.4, 10.2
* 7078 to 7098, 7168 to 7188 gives 1.00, 9.95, 9.94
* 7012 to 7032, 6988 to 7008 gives 1.02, 10.4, 10.2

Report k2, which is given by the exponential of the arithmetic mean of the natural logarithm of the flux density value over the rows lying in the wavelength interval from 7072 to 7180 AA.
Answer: 9.32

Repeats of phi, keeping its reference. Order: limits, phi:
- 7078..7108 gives 7088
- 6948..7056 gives 6950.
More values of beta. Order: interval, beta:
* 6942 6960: 13.1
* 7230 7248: 13.6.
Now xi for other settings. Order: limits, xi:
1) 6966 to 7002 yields 6986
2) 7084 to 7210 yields 7106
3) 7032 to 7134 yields 7037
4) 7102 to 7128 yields 7106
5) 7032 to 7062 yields 7037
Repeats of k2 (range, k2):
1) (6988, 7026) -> 9.60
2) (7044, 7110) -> 9.63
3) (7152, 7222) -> 9.43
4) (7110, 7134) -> 9.48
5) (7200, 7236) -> 9.59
